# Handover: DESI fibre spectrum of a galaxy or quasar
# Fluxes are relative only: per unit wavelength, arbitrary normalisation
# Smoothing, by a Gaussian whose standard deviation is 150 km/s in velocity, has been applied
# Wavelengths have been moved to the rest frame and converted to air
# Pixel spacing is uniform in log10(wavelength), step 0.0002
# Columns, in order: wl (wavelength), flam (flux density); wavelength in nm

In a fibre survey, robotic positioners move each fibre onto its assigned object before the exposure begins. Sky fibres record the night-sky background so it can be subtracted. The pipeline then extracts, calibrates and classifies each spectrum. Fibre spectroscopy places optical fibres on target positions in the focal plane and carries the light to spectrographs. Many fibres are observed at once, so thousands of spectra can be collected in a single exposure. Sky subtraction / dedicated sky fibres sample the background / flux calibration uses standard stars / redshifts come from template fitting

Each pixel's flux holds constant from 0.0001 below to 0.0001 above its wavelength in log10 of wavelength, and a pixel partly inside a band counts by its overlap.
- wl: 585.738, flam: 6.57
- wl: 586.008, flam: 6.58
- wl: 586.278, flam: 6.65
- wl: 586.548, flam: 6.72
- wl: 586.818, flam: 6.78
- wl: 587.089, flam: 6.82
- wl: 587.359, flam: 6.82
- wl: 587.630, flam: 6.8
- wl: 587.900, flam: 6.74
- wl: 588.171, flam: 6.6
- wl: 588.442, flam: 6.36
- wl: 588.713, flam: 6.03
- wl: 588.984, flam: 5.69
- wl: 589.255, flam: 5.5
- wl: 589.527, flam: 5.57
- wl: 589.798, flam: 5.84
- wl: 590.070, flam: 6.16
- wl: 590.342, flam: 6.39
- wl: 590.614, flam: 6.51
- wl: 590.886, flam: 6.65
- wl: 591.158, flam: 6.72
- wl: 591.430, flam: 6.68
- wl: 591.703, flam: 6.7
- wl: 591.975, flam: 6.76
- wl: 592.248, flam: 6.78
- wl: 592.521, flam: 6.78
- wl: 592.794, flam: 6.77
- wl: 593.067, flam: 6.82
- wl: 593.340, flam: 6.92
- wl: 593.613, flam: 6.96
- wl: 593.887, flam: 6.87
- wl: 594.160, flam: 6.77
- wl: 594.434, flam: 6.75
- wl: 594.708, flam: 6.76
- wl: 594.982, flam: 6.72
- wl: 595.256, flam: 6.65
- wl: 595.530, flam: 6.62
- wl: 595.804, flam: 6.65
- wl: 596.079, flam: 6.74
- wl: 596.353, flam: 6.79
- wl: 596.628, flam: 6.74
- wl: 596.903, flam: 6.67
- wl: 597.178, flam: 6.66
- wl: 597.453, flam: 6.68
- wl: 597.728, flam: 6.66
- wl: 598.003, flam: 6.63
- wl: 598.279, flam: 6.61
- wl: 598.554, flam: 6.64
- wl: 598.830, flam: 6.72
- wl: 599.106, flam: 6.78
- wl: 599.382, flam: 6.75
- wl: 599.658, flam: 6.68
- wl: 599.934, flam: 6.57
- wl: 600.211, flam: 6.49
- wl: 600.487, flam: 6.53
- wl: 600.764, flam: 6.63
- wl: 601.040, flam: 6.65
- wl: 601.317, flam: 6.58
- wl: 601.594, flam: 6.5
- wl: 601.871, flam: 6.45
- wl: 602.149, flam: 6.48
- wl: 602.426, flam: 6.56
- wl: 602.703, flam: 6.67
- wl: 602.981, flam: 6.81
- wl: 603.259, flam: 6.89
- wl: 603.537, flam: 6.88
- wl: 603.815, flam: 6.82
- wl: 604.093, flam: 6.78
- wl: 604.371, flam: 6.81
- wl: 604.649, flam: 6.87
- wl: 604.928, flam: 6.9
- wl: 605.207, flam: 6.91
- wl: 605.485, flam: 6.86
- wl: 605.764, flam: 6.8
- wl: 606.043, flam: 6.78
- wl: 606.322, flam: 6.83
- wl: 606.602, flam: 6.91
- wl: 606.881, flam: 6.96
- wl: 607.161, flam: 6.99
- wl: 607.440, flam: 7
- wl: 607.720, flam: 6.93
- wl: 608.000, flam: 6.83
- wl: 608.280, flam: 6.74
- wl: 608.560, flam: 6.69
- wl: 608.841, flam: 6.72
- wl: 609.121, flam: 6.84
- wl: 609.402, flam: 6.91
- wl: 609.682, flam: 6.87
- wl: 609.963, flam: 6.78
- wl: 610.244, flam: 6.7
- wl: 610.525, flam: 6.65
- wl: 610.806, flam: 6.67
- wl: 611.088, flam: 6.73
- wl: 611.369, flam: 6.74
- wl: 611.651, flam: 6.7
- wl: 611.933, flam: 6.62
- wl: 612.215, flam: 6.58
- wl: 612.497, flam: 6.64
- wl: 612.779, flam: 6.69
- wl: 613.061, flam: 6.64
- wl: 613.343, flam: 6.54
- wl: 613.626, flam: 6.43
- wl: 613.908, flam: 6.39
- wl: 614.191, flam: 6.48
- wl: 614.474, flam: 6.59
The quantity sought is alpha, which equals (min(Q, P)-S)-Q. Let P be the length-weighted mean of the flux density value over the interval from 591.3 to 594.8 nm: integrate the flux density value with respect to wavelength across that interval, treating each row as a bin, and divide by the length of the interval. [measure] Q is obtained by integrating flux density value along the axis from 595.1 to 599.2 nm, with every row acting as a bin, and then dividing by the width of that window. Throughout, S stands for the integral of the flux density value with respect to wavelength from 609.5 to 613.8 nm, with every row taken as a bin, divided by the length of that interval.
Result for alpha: -6.67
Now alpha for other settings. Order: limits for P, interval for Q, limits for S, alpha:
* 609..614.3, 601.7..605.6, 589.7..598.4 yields -6.77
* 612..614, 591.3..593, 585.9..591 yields -6.55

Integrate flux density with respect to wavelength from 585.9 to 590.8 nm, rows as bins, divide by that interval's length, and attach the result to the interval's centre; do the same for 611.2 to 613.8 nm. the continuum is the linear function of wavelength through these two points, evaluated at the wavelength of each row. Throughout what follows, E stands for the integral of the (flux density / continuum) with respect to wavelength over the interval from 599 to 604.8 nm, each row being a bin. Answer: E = 5.95 nm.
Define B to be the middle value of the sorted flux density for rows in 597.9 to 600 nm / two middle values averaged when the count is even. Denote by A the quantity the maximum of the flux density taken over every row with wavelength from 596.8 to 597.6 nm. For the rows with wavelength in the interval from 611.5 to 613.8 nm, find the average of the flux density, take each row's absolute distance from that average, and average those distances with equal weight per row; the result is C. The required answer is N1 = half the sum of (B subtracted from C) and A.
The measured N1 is 0.04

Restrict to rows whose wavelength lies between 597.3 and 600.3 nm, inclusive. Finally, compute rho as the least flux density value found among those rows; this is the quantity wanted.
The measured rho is 6.49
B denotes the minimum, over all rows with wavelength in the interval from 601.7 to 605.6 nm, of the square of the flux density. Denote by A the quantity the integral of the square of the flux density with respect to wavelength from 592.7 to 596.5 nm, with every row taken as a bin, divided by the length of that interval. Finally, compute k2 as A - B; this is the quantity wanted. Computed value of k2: 4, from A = 45.9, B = 42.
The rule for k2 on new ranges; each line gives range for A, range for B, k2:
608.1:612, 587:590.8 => 15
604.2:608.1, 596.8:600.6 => 5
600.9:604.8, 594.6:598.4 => 1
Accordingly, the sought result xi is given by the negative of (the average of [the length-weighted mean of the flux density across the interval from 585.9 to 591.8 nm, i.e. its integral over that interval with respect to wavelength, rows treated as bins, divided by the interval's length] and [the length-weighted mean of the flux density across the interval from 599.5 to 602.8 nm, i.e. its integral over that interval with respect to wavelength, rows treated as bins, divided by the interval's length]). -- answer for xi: -6.49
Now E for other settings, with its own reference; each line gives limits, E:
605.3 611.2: 6.12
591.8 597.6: 6.09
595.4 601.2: 5.97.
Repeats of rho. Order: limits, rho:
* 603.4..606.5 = 6.78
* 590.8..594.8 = 6.65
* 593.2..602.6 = 6.45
